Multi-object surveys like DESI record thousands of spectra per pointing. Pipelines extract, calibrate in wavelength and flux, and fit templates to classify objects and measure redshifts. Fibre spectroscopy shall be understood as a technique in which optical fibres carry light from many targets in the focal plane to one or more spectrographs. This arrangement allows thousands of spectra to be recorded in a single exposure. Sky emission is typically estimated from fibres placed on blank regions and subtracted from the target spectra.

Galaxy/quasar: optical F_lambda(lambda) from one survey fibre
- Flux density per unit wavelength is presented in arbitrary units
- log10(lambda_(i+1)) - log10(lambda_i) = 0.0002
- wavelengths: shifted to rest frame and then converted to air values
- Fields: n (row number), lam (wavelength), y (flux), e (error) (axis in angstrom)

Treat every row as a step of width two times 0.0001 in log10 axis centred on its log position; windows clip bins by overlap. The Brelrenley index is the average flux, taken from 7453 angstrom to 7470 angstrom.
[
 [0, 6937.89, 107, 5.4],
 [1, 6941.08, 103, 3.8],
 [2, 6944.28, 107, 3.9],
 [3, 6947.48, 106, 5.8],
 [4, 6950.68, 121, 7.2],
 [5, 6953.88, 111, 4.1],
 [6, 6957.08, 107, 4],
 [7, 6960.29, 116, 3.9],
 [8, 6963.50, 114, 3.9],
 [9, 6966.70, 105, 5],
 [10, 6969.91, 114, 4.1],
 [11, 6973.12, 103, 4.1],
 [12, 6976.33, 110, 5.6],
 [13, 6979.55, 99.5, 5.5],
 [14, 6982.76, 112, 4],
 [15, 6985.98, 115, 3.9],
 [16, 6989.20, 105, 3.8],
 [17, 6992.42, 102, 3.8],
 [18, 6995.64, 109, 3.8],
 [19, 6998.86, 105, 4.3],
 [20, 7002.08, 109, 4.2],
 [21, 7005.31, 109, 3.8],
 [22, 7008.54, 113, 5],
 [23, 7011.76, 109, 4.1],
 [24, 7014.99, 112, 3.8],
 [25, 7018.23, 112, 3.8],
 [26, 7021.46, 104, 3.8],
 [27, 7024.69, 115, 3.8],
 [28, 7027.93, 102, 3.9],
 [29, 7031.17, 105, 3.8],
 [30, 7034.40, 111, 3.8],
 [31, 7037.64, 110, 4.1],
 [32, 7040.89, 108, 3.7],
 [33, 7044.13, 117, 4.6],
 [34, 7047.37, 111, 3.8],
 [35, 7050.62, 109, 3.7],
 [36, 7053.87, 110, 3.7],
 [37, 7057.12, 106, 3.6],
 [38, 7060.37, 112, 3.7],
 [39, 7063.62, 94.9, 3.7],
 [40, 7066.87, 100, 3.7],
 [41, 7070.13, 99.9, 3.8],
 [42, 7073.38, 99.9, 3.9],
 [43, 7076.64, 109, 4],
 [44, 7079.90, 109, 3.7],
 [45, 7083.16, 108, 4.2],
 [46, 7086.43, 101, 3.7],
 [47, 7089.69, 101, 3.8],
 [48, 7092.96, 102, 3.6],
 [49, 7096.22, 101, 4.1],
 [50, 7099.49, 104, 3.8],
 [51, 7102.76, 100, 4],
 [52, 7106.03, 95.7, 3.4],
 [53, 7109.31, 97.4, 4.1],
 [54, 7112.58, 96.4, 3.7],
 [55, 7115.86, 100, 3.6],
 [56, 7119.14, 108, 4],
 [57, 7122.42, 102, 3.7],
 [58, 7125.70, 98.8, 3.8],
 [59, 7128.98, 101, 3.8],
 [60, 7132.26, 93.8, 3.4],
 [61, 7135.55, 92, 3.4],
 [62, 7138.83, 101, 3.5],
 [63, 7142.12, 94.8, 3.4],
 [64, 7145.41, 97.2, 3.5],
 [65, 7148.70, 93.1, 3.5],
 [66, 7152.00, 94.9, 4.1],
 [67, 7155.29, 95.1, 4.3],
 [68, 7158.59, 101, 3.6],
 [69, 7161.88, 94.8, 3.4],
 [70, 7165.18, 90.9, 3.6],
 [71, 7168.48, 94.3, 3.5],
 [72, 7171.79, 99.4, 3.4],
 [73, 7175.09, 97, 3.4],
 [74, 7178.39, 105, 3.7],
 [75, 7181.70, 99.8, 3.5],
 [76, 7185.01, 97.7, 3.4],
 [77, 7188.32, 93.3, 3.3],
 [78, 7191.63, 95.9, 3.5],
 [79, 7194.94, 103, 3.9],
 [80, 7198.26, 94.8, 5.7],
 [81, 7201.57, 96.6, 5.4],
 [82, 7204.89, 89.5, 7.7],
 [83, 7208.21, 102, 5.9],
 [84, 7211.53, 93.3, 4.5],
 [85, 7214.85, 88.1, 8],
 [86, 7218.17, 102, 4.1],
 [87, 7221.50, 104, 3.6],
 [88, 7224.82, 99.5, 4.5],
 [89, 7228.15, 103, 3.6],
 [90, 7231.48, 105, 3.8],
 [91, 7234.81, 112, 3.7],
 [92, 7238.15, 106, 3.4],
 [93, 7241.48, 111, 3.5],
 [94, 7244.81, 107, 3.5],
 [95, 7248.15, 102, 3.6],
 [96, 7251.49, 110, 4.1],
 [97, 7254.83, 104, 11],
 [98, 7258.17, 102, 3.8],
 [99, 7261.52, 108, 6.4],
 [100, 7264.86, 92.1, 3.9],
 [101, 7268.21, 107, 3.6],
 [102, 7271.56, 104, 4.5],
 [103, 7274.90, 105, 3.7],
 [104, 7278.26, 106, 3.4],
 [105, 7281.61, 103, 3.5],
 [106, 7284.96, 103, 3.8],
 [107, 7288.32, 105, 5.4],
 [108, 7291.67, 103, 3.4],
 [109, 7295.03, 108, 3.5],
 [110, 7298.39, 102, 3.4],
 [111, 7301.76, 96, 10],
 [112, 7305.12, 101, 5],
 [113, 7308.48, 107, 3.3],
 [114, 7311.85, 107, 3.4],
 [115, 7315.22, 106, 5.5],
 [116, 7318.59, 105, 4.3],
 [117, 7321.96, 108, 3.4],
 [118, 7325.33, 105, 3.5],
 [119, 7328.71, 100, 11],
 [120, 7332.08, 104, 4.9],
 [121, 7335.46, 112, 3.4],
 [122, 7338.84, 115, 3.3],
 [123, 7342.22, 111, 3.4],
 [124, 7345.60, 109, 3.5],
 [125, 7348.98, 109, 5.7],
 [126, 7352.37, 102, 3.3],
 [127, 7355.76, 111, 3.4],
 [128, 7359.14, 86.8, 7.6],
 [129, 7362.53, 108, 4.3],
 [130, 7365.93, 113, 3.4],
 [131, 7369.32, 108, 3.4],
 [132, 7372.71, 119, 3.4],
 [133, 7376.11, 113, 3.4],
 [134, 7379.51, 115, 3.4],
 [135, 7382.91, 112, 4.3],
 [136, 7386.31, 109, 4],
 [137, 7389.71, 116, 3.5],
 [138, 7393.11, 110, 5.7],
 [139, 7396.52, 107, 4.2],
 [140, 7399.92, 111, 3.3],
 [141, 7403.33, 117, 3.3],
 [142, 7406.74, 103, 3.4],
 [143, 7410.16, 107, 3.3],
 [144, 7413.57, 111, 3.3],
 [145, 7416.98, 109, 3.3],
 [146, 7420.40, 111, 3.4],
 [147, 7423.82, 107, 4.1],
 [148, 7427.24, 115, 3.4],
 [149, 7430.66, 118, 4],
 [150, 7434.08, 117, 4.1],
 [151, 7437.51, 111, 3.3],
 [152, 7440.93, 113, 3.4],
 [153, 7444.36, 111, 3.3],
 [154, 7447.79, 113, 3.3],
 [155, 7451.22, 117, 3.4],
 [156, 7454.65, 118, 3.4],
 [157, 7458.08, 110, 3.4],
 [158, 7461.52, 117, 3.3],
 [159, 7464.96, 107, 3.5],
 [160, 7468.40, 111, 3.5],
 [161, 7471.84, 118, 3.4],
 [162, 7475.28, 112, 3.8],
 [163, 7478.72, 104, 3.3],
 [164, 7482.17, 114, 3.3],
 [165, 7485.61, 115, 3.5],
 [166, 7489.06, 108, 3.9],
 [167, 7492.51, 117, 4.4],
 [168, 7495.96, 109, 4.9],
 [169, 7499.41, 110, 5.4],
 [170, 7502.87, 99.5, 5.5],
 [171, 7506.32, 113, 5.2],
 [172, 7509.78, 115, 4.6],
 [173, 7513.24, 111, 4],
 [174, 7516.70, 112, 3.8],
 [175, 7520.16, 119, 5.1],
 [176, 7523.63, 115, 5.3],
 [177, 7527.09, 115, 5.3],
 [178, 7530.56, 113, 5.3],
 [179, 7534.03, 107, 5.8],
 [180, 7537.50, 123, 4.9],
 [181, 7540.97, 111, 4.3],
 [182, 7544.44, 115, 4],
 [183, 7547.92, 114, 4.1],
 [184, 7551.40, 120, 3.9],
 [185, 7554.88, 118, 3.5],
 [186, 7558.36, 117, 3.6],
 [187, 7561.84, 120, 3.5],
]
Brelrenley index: 113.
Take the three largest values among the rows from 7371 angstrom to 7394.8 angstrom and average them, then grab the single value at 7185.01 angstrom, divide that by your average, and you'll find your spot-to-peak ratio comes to 0.84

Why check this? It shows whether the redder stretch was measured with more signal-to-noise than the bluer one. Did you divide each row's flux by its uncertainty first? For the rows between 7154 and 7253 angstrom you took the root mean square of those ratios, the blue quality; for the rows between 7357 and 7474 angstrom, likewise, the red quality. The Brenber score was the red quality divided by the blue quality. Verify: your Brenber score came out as 1.21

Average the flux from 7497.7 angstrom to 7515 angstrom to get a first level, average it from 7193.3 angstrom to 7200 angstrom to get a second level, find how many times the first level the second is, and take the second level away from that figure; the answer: -98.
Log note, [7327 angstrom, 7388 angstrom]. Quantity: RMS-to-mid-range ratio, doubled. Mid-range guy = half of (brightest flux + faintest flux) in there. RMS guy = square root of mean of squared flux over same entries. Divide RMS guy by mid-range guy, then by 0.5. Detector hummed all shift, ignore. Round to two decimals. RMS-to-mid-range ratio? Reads 2.12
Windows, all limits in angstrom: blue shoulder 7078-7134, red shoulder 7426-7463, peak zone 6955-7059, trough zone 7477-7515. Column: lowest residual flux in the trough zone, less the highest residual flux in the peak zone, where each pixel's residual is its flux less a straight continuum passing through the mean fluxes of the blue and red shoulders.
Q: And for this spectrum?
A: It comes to -38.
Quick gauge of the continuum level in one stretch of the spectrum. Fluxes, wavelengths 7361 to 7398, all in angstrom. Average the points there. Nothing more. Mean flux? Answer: 112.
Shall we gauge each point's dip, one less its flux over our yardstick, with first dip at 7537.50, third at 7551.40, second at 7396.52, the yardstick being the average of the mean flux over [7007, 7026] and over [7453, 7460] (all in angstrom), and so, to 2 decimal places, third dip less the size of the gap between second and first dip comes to -0.21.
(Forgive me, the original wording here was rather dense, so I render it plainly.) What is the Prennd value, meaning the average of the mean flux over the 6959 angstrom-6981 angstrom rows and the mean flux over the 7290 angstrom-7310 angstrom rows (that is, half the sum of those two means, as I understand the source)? 106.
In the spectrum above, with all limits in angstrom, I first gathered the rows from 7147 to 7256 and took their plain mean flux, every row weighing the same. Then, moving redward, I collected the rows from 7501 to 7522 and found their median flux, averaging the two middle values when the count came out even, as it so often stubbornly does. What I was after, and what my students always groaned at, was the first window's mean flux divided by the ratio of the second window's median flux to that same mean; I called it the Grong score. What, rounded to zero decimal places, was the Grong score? 88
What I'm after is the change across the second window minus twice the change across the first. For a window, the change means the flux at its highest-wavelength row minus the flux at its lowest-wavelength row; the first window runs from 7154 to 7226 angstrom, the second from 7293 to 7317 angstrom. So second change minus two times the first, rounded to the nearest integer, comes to -11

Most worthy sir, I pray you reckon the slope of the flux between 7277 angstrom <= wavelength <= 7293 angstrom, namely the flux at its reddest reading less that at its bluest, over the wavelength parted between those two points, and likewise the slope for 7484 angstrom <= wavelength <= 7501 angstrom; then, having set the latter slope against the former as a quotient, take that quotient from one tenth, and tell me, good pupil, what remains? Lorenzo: -1.5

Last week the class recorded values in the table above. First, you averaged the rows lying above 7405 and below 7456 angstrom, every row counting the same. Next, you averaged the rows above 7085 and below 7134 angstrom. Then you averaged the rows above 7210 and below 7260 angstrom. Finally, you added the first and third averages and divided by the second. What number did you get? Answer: 2.15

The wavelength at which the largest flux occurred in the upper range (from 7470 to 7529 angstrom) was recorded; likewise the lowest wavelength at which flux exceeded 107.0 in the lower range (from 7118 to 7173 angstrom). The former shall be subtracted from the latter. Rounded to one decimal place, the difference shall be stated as -401.0 angstrom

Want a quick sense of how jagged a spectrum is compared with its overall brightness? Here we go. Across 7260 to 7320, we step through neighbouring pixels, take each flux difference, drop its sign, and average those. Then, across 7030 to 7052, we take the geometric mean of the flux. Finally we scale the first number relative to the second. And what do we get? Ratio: 0.039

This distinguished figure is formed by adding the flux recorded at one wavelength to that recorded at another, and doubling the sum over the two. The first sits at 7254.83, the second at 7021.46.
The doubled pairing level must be 416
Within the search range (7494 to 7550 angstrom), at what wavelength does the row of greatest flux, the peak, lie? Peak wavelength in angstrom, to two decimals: 7537.50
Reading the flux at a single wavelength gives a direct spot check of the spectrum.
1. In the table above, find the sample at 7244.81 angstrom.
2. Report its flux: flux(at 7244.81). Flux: 107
